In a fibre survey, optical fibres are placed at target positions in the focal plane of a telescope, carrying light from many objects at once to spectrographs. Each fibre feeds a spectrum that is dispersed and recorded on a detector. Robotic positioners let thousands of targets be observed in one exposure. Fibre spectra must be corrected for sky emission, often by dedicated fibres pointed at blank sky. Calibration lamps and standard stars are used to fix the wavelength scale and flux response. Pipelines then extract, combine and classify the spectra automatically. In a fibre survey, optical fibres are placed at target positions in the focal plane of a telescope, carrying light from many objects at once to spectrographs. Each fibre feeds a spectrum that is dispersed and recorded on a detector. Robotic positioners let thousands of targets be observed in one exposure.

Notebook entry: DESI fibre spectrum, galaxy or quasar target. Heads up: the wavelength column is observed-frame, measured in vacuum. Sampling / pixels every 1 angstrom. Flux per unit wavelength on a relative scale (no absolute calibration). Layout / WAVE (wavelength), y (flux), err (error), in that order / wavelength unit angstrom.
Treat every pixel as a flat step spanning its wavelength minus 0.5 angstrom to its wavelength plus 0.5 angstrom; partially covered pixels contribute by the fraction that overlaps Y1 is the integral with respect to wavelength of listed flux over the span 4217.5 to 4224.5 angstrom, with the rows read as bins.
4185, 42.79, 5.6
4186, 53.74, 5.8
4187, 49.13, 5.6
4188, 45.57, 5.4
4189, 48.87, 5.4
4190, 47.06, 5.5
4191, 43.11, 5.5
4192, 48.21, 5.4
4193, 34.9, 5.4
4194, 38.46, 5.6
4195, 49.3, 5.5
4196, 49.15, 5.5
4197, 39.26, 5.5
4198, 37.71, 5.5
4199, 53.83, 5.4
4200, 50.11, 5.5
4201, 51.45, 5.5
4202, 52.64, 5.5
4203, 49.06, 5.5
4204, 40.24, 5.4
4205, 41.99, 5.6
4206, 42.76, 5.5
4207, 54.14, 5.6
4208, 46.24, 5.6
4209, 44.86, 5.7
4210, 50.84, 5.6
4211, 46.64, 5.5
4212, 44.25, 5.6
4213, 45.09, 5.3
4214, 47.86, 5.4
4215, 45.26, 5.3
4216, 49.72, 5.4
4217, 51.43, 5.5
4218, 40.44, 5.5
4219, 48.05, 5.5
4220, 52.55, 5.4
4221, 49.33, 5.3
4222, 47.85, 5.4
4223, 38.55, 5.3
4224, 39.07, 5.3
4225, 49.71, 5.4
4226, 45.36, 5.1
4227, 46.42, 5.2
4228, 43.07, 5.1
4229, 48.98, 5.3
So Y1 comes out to 316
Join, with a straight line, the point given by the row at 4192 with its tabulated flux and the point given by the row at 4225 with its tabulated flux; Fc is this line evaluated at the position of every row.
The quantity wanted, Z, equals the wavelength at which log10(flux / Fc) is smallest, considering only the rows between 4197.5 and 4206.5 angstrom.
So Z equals 4198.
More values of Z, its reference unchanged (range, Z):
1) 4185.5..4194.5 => 4193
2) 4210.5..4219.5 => 4218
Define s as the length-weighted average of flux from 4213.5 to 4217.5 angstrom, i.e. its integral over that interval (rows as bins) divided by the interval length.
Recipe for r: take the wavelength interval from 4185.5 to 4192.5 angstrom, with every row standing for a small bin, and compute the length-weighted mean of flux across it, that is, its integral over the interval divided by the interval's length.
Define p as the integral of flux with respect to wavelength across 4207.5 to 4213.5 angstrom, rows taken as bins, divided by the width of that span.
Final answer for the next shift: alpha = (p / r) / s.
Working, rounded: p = 46.3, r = 48.0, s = 49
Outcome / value 0.0199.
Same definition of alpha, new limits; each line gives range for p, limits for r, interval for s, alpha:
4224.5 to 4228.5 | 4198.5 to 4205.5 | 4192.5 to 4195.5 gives 0.0233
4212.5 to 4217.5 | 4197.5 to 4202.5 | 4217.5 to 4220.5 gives 0.0207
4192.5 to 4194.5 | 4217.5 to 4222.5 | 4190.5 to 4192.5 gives 0.0169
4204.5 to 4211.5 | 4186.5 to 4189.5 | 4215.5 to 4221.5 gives 0.0201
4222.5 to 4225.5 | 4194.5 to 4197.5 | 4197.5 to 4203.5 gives 0.0188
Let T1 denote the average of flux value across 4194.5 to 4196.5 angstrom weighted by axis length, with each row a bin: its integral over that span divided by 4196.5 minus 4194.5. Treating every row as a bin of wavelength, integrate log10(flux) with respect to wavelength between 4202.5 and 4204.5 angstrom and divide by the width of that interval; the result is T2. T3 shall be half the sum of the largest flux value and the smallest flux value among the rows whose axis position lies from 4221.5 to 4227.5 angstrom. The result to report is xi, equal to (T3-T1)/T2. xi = -3.1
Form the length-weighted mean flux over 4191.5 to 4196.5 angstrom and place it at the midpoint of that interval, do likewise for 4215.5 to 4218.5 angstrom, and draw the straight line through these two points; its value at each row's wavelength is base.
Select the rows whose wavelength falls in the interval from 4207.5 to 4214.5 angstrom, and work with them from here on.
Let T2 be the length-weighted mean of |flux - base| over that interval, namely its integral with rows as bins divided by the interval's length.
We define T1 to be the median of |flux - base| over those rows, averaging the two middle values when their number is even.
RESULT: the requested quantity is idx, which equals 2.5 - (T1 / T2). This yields 1.74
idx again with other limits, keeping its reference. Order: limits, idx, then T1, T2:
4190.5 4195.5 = 1.45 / 5.2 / 4.9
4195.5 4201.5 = 1.57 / 5.9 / 6.3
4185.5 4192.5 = 1.56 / 4.5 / 4.8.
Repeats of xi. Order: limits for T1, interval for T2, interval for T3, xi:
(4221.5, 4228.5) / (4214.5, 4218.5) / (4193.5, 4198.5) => -0.5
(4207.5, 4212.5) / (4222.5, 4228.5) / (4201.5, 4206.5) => -0.1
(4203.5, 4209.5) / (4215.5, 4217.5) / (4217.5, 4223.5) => 0.3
